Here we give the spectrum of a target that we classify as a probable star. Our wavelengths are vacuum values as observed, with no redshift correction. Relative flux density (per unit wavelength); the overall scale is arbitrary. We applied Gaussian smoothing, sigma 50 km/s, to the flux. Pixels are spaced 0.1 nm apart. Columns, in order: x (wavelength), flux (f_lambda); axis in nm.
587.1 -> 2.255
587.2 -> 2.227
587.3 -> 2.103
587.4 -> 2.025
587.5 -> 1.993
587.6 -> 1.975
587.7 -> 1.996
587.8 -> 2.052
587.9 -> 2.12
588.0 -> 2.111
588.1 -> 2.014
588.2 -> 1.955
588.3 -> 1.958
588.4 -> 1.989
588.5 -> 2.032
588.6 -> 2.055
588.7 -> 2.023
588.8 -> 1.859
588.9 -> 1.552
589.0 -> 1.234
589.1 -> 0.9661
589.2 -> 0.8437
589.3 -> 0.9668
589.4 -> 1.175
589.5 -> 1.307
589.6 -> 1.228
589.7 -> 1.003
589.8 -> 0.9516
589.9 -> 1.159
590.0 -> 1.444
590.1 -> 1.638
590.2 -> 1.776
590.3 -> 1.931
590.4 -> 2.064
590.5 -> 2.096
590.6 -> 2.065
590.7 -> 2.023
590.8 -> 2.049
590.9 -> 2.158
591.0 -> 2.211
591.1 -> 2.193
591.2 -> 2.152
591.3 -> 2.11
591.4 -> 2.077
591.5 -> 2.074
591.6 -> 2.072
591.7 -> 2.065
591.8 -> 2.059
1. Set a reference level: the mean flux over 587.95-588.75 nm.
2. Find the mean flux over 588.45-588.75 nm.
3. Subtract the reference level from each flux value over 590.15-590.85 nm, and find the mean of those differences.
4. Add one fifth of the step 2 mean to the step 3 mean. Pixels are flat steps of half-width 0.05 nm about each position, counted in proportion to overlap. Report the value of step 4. 0.39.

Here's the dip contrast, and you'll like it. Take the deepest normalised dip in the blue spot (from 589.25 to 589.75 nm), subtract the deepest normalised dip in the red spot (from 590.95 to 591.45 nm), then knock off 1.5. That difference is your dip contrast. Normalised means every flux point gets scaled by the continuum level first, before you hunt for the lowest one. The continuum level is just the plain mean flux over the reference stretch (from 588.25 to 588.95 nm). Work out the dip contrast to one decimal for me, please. -2.1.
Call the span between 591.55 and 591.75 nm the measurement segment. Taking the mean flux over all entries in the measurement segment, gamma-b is 2.07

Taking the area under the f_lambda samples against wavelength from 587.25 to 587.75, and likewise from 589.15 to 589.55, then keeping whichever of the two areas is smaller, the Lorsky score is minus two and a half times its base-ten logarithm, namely 0.92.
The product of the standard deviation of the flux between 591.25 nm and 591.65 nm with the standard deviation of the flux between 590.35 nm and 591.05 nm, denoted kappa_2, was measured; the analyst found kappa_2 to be 0.001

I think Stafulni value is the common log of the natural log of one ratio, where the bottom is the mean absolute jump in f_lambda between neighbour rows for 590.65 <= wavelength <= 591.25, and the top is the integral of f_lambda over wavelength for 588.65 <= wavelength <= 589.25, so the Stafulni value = 0.45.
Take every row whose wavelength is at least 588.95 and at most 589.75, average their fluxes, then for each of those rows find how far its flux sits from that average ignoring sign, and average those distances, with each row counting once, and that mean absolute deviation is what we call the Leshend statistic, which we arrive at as 0.146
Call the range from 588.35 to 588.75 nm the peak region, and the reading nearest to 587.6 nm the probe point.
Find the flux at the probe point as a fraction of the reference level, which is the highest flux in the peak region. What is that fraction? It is 0.96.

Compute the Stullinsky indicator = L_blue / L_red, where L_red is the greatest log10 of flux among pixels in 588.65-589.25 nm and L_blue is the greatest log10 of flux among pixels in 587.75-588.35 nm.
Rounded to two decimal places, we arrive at 1.07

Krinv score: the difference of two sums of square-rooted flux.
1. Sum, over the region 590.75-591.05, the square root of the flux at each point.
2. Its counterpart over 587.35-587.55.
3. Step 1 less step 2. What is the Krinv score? 1.6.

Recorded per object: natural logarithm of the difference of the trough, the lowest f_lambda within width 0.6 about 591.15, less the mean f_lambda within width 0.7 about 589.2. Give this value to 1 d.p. -0.1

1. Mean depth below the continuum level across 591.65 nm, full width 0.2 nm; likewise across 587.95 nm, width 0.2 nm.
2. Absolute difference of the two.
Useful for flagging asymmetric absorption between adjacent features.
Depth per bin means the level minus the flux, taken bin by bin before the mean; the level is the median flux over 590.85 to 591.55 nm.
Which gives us 0.05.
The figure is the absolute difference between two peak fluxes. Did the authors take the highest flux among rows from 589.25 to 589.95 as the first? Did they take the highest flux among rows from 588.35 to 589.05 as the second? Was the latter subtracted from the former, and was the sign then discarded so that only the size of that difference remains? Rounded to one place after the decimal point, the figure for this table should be 0.7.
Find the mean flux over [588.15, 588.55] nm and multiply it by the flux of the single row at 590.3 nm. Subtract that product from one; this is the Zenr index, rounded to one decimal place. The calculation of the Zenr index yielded -2.8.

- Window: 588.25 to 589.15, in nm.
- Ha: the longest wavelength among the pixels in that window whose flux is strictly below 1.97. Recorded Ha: 589.1 nm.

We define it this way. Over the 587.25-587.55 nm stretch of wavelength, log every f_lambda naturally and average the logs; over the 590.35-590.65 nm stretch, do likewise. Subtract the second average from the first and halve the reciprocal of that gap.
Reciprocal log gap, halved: -29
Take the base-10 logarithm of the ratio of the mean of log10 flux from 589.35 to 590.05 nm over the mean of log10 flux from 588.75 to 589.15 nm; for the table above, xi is -0.29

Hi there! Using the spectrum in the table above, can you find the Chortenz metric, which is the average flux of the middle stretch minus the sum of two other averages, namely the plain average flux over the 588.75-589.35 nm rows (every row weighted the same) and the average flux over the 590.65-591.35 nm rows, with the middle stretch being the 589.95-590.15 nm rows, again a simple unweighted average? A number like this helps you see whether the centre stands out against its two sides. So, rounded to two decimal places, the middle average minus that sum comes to -1.82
